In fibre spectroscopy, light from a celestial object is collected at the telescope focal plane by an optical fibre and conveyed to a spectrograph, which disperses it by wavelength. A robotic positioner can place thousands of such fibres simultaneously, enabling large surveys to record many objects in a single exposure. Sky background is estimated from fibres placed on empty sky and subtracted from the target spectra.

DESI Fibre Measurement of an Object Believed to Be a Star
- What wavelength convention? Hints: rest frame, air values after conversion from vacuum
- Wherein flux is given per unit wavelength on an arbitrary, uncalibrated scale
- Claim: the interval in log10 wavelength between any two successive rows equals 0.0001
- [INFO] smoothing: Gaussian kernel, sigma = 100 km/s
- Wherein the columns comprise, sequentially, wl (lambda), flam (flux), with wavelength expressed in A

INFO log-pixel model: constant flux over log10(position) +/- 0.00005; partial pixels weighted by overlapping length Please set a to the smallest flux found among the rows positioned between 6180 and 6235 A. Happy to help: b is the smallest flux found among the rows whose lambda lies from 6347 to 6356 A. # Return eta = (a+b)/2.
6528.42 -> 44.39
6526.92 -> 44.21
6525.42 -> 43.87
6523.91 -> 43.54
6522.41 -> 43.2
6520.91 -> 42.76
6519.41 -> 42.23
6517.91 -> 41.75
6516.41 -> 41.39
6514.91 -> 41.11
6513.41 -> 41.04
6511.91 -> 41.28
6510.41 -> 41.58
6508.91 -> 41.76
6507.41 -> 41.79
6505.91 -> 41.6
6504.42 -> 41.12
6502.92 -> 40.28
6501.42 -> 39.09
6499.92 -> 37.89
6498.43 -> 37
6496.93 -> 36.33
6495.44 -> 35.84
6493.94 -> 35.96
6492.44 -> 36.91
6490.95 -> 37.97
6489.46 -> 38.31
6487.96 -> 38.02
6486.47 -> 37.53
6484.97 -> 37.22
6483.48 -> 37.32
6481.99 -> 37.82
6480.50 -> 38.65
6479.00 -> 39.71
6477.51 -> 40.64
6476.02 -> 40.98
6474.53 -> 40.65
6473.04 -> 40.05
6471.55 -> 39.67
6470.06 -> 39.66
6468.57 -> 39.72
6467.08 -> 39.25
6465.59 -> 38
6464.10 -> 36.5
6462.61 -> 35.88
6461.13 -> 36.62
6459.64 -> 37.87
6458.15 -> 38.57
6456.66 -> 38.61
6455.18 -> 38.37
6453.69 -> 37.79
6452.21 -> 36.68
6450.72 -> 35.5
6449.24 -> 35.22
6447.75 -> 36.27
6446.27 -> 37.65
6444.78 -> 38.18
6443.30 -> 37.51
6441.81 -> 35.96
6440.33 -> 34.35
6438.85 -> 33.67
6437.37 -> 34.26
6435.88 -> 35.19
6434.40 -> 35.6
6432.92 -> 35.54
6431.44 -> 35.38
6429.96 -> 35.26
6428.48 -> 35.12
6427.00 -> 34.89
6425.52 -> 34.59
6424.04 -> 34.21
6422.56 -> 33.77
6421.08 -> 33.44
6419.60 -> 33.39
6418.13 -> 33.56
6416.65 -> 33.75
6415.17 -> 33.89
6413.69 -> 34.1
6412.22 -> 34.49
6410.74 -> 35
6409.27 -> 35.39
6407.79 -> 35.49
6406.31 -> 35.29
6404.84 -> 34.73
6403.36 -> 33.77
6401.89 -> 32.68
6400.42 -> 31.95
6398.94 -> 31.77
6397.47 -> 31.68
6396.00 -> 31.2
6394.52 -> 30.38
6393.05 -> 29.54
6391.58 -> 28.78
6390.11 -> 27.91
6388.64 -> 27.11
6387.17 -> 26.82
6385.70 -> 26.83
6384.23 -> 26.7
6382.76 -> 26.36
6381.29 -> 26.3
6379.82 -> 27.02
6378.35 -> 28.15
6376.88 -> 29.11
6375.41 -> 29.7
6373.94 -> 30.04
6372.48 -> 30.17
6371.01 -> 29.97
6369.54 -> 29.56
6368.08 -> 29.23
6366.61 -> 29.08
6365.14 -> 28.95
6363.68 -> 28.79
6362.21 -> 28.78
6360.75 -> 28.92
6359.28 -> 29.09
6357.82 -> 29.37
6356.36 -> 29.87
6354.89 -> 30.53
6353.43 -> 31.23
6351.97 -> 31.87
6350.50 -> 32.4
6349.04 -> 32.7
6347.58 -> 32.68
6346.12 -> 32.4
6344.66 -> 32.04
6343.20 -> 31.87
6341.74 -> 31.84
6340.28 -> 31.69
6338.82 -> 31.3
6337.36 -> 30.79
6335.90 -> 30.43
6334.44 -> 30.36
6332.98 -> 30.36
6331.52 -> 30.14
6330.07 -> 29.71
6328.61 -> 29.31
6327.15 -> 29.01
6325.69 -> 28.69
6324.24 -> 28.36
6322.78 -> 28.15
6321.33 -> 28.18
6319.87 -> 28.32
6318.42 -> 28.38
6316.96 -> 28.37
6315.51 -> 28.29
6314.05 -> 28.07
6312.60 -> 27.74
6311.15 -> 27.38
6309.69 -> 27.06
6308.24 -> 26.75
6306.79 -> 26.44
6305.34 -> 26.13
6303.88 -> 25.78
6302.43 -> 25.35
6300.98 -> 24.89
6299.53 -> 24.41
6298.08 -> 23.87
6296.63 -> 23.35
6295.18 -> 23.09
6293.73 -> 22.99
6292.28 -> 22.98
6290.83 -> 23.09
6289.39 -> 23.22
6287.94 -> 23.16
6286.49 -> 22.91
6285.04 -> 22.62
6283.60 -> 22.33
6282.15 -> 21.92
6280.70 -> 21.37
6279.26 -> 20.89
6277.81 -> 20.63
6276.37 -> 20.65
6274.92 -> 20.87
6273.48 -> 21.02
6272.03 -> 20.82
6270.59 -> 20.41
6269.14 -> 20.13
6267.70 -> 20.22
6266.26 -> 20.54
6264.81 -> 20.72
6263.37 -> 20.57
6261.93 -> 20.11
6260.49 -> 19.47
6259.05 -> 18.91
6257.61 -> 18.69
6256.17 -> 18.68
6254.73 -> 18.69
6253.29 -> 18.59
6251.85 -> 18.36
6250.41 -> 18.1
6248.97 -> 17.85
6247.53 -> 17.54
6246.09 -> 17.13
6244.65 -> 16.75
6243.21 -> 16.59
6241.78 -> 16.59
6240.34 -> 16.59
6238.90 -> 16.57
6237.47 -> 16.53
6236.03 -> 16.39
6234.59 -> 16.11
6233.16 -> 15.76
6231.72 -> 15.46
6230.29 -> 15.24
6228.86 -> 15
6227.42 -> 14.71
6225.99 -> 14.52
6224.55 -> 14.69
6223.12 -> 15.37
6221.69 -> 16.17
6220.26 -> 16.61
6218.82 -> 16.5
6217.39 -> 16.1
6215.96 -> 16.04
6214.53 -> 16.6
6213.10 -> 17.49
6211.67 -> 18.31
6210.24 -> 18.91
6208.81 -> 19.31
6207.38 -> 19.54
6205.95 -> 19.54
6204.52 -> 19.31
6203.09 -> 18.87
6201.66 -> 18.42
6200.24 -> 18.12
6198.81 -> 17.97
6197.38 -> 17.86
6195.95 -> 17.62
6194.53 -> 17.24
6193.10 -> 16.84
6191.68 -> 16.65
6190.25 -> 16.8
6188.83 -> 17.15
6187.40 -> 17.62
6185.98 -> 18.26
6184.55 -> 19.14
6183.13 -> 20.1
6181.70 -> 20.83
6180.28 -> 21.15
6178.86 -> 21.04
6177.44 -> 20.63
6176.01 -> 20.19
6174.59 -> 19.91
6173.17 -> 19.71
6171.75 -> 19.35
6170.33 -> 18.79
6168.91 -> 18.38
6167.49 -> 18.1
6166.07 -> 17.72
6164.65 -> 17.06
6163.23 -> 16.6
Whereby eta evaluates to 23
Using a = 14.52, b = 30.53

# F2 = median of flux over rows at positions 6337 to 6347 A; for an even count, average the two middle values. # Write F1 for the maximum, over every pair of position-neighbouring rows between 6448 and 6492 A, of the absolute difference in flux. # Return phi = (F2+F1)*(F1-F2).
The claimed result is -1012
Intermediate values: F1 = 1.5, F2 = 32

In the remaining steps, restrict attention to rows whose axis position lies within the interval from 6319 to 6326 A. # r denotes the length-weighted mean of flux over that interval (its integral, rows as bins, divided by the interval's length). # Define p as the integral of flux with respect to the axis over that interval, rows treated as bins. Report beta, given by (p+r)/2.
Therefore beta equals 113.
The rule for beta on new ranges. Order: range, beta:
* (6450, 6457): 149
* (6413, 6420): 135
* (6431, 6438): 141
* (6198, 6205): 74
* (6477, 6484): 155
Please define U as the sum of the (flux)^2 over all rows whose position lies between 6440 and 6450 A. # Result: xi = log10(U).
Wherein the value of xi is 4.0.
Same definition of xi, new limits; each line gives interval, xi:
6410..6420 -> 3.9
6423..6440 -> 4.1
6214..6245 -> 3.7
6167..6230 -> 4.2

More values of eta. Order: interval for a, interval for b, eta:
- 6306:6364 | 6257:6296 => 23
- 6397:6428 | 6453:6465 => 34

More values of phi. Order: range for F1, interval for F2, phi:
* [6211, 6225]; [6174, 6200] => -327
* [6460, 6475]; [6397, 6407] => -1066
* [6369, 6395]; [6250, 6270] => -367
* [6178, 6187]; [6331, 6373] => -921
